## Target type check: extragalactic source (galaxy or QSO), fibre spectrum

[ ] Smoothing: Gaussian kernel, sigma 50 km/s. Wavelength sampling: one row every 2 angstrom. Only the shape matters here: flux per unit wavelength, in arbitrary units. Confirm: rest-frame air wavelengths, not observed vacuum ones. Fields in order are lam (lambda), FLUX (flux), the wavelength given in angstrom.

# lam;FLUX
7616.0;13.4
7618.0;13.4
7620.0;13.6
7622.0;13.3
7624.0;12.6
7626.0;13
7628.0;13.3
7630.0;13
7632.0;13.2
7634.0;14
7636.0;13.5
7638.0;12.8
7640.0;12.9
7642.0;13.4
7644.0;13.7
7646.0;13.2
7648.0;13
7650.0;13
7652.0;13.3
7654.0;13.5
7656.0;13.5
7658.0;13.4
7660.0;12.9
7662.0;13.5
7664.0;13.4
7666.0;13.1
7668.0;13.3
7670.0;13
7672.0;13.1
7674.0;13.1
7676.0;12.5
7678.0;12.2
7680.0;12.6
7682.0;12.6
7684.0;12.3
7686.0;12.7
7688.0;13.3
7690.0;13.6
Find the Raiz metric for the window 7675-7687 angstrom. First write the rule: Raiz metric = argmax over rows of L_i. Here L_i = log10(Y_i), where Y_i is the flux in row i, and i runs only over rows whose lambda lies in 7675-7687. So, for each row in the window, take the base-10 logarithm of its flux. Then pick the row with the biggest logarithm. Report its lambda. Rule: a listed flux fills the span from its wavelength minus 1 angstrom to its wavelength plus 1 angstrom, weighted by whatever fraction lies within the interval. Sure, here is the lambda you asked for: 7686.0 angstrom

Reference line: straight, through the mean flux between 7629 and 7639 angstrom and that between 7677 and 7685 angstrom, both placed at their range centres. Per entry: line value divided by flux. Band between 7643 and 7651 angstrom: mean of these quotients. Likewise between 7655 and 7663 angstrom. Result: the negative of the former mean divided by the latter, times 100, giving -102.5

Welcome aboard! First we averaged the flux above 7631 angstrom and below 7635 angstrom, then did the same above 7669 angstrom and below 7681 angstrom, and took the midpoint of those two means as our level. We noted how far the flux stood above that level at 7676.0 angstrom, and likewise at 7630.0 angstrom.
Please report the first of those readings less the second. -0.5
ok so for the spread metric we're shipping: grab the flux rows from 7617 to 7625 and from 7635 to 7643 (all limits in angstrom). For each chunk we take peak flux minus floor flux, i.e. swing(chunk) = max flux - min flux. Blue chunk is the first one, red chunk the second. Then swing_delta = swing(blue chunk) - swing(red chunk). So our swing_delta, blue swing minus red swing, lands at 0.300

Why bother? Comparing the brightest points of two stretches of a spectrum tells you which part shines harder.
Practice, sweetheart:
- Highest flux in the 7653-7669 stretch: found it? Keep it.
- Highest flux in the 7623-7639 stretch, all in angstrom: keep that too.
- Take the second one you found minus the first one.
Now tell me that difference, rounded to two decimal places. 0.50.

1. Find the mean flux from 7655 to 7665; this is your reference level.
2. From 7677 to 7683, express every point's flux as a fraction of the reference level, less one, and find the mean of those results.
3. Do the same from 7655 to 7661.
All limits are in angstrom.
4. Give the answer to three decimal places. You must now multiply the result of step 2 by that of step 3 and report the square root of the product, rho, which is 0.019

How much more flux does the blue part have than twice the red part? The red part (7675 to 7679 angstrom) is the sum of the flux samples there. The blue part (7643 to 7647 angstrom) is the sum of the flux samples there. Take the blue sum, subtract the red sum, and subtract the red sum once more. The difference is -22.5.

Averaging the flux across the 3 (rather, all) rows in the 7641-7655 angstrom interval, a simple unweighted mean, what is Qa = 13.3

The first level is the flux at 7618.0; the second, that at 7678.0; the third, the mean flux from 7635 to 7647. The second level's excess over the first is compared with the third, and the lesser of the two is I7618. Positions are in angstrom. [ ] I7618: -1.20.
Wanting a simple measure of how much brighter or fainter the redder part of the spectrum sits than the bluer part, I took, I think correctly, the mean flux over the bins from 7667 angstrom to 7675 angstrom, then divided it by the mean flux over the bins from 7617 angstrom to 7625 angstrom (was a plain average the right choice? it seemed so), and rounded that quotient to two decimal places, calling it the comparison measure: 0.99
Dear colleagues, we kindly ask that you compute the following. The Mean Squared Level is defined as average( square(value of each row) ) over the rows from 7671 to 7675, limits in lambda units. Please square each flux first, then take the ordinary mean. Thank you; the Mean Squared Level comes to 172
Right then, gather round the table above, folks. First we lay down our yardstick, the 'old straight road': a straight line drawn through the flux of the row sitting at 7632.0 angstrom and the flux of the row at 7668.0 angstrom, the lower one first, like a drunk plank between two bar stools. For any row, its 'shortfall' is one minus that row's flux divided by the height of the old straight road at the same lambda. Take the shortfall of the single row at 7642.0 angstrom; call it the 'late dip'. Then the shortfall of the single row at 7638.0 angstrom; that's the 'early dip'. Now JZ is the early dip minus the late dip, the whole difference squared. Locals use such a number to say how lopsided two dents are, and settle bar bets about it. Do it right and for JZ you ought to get 0.0020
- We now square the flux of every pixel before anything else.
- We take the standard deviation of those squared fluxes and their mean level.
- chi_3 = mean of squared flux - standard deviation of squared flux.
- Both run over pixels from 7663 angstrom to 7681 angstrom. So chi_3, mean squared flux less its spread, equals 157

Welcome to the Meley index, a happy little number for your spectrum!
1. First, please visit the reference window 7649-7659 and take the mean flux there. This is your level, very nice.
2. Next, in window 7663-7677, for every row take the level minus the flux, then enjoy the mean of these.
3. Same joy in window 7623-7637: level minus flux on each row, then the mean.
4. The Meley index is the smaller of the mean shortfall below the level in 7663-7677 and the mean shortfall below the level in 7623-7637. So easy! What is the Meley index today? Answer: 0.11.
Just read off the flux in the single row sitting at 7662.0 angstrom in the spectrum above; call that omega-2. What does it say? 13.5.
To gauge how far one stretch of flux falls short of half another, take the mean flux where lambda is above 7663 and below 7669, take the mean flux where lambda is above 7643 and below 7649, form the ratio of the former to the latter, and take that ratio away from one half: -0.497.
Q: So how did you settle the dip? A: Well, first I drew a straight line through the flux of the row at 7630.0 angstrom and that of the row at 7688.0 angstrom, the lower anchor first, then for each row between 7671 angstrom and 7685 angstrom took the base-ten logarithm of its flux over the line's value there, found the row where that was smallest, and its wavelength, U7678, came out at 7678.0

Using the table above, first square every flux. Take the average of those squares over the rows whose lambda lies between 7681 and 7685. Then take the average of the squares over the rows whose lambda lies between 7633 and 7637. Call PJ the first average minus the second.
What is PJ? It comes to -34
